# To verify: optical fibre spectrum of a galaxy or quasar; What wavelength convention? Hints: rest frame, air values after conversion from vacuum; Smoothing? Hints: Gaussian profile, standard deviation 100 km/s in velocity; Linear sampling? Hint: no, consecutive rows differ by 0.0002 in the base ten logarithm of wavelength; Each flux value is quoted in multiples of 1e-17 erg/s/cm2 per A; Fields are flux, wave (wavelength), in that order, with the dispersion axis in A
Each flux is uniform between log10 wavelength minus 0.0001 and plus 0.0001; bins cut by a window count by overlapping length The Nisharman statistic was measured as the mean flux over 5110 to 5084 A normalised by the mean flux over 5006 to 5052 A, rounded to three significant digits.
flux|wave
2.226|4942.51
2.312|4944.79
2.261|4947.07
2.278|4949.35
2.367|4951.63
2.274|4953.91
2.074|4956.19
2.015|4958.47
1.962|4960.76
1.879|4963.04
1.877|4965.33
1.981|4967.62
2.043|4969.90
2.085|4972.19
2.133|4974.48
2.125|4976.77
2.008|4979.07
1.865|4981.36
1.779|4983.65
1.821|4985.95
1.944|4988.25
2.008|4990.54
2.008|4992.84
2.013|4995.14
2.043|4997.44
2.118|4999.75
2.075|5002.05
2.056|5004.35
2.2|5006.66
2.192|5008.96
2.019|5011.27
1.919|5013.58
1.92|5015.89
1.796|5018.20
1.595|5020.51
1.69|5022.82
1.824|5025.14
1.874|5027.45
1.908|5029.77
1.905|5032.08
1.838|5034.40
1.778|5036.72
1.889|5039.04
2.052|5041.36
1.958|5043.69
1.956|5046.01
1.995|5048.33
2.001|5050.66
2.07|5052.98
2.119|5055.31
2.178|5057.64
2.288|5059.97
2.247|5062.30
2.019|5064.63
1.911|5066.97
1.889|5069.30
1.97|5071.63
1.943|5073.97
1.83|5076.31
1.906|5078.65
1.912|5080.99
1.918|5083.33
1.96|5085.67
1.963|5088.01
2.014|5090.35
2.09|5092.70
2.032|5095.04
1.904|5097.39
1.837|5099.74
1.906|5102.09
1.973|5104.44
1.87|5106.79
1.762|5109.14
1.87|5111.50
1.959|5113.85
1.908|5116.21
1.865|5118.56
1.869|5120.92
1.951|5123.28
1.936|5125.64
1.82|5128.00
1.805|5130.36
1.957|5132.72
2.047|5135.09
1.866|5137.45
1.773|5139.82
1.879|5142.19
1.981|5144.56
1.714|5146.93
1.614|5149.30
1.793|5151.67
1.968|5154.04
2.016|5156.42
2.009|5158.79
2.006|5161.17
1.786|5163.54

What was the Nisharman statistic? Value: 1.01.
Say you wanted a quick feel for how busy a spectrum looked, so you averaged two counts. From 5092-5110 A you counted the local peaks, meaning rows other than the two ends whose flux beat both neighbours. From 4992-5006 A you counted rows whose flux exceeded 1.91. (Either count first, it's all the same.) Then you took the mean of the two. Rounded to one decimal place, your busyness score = 3.5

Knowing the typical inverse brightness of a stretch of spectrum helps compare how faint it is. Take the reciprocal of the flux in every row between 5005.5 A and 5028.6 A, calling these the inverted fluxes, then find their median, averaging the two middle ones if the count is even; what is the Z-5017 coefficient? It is 0.527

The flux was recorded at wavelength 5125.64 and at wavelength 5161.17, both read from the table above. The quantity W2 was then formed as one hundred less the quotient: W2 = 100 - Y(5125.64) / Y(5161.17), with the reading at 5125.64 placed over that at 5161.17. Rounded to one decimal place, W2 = 99.0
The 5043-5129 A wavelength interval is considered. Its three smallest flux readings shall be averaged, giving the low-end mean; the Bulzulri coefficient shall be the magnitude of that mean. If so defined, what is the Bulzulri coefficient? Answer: 1.80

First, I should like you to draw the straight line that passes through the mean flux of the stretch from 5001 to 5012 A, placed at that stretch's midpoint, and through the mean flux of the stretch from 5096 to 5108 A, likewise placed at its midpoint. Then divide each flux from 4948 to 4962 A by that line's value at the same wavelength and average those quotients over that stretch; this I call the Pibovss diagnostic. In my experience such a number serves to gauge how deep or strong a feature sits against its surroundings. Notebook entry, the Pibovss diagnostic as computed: 0.97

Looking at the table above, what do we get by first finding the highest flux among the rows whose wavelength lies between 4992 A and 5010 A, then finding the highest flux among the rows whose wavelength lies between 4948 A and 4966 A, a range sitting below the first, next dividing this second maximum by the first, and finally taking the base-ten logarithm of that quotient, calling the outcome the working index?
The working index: 0.032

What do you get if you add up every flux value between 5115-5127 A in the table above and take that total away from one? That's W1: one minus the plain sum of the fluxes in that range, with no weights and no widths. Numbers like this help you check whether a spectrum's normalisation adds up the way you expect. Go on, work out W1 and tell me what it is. -8.53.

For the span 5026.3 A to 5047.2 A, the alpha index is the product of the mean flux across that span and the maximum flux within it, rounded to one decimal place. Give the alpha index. 3.9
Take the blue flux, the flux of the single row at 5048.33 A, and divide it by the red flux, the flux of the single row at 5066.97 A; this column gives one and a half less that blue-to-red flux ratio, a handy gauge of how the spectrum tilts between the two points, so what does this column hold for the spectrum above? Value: 0.46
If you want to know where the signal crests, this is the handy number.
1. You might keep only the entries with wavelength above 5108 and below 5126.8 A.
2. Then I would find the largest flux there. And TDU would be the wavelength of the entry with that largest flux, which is 5113.85 A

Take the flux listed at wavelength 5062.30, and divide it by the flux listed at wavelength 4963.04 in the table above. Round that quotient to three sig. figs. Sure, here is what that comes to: 1.20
